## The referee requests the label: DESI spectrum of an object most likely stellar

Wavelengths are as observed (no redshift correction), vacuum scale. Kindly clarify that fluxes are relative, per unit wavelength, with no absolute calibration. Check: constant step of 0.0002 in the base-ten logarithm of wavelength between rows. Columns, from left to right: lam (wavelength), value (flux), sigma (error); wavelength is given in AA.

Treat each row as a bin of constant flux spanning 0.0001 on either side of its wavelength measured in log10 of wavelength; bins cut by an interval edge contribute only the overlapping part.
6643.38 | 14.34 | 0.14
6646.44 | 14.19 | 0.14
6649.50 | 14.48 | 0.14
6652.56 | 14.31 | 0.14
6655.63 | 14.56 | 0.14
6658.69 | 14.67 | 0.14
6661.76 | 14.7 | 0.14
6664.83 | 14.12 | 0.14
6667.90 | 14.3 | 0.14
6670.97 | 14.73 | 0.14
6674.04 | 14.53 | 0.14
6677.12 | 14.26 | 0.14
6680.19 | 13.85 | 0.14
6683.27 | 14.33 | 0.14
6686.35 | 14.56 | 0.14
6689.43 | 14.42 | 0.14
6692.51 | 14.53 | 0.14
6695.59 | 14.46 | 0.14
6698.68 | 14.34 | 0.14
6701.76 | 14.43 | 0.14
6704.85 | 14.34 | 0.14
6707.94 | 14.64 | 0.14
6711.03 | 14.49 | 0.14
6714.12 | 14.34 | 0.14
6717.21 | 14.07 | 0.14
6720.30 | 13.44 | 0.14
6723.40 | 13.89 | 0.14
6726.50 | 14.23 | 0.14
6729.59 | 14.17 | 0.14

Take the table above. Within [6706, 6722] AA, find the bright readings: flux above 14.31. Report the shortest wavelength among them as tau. 6707.94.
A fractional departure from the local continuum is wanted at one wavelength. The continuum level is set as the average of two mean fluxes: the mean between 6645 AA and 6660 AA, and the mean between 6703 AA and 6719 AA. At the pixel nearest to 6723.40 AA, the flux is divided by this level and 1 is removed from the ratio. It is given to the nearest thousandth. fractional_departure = -0.036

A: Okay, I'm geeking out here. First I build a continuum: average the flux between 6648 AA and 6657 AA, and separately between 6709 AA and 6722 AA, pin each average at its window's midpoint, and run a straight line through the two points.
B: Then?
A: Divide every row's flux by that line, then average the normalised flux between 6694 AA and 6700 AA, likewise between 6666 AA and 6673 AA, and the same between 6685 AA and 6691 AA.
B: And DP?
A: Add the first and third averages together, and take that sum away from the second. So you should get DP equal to -1.02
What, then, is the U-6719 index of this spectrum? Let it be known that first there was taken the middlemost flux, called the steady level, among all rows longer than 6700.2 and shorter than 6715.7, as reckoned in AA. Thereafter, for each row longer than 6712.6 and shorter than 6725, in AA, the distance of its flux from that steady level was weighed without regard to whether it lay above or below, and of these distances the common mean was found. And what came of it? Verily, 0.49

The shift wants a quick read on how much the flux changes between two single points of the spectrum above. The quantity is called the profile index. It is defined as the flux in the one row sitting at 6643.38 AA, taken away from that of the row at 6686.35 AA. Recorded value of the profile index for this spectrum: 0.22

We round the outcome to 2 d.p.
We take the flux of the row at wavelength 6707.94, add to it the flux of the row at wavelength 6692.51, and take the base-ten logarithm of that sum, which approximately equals 1.46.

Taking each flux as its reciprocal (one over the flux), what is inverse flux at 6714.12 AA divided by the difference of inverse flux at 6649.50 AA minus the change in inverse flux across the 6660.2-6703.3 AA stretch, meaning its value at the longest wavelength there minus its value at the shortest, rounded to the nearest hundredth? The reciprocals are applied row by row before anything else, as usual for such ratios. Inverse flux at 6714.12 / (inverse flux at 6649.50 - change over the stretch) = 1.03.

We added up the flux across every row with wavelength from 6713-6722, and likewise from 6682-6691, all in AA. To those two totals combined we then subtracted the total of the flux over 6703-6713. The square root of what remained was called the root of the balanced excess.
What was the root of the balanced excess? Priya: 6.46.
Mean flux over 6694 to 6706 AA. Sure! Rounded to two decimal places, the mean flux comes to 14.39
